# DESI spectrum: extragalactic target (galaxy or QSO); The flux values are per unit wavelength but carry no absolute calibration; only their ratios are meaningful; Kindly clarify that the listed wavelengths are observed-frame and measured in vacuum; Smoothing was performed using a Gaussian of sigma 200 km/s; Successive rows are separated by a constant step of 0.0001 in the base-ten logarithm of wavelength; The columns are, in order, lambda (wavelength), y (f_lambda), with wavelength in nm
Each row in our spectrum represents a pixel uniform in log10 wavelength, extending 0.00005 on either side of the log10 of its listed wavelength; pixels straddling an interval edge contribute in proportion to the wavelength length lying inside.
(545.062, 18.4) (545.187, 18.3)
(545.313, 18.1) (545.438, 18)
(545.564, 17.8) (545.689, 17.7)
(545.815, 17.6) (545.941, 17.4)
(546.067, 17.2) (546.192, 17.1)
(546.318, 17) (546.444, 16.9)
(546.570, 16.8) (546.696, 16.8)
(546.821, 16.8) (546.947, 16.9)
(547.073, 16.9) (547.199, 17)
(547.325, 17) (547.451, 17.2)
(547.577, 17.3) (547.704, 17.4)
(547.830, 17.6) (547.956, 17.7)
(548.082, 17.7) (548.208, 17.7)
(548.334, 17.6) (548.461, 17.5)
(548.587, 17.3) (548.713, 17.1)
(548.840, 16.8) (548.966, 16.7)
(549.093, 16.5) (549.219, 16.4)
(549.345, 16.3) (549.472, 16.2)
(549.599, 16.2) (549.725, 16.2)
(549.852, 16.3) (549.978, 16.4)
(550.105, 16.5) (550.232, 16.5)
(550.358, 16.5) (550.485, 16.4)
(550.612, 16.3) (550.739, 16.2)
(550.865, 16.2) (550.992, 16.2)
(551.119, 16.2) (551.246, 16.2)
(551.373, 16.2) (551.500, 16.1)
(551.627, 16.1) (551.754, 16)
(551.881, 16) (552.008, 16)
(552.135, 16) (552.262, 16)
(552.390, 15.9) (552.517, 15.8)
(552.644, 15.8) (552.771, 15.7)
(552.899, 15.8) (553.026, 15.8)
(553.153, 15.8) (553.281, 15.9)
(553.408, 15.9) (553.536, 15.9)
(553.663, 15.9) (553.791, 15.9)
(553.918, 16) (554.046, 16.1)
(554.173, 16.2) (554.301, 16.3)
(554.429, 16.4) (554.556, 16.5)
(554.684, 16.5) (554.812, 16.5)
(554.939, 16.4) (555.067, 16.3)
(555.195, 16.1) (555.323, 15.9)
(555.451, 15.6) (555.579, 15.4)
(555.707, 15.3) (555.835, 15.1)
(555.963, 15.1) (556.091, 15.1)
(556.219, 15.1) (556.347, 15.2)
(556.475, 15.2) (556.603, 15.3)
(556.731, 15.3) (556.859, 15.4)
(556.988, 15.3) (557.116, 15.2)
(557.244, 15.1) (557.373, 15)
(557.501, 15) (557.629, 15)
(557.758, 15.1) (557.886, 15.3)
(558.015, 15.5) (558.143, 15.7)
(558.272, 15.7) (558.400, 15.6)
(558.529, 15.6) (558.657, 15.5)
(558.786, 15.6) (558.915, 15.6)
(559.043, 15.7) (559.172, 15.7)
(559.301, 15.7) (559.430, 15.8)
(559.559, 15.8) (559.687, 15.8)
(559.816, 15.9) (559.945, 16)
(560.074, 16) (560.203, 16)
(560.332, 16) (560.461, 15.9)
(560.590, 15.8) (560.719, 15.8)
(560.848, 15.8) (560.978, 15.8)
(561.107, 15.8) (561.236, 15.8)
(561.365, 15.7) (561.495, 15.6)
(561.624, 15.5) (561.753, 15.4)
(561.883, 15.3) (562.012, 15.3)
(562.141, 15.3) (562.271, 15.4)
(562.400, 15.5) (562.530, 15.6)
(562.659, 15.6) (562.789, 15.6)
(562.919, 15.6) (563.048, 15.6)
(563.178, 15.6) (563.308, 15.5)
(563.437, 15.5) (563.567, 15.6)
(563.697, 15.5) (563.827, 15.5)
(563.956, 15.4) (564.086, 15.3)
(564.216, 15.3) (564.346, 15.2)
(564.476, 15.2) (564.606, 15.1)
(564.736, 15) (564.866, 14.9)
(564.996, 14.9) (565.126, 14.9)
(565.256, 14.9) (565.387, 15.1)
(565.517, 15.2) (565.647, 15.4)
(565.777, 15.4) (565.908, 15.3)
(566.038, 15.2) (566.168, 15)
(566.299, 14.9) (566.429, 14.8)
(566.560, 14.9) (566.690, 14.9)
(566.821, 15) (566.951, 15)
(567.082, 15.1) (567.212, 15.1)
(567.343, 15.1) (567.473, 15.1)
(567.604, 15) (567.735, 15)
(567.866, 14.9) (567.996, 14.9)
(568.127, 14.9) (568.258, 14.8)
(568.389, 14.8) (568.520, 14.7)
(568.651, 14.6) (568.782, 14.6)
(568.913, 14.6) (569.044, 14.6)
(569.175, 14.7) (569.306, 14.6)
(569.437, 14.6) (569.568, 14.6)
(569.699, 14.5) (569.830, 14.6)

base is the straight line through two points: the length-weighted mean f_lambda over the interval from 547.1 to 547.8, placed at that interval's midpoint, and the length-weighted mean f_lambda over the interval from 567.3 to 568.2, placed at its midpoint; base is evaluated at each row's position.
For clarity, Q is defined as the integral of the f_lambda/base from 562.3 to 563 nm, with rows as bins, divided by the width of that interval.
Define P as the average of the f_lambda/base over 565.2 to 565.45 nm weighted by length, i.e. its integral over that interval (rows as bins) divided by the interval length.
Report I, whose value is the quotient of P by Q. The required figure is 0.98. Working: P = 0.98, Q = 1.00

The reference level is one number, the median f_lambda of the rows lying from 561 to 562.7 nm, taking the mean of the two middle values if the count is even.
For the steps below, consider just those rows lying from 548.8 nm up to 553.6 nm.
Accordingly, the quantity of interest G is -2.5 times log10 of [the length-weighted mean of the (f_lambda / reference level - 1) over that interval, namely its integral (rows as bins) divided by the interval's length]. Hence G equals 3.4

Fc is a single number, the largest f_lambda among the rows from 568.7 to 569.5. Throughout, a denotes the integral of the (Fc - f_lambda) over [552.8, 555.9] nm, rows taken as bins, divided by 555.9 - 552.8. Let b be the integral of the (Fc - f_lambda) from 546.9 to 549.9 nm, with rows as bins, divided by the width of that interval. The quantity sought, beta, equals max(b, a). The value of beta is -1.28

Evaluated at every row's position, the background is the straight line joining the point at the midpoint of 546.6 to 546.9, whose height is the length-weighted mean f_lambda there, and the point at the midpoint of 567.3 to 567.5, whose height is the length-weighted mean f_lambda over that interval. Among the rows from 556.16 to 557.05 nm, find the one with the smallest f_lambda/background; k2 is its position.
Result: 556.219 nm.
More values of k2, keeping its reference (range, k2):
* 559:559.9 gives 559.043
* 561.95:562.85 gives 562.012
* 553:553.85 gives 553.026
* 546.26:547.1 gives 546.570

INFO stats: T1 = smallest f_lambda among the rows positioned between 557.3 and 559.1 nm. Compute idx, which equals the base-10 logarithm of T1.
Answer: 1.18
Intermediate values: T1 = 15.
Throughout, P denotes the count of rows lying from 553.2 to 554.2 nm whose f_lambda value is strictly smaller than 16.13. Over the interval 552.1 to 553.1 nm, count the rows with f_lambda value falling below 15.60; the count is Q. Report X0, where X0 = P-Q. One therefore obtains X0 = 7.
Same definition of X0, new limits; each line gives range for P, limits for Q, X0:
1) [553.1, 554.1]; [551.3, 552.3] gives 8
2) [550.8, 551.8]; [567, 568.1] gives -5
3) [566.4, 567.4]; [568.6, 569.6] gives 0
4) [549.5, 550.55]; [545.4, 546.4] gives 0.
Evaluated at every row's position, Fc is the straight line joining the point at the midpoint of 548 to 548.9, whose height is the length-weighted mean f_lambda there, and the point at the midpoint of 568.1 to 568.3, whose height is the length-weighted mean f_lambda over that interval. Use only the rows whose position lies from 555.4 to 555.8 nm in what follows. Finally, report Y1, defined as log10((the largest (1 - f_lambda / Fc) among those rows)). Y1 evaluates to -1.2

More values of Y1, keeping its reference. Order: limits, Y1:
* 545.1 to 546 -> -1.7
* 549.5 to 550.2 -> -1.2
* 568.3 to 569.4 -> -1.9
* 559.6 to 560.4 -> -2.1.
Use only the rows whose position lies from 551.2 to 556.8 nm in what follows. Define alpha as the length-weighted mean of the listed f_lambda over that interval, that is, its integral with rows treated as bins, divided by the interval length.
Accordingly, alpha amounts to 15.9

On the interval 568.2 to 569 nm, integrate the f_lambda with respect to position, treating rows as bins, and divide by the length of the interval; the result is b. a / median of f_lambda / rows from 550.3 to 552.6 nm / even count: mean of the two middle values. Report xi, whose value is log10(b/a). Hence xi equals -0.04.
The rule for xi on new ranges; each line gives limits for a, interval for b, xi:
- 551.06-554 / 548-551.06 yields 0.02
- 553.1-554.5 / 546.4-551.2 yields 0.02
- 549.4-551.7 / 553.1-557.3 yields -0.01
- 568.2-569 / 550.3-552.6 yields 0.04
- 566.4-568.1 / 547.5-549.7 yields 0.06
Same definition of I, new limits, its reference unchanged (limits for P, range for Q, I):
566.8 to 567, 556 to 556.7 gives 1.06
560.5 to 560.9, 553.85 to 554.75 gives 1.01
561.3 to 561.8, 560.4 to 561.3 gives 0.99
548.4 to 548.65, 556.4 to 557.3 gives 1.08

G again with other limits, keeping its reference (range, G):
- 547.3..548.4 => 2.2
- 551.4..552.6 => 3.7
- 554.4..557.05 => 5.0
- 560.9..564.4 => 7.7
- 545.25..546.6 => 2.3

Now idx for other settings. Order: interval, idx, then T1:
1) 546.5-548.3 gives 1.23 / 16.8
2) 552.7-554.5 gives 1.20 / 15.7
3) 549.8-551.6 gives 1.21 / 16.1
